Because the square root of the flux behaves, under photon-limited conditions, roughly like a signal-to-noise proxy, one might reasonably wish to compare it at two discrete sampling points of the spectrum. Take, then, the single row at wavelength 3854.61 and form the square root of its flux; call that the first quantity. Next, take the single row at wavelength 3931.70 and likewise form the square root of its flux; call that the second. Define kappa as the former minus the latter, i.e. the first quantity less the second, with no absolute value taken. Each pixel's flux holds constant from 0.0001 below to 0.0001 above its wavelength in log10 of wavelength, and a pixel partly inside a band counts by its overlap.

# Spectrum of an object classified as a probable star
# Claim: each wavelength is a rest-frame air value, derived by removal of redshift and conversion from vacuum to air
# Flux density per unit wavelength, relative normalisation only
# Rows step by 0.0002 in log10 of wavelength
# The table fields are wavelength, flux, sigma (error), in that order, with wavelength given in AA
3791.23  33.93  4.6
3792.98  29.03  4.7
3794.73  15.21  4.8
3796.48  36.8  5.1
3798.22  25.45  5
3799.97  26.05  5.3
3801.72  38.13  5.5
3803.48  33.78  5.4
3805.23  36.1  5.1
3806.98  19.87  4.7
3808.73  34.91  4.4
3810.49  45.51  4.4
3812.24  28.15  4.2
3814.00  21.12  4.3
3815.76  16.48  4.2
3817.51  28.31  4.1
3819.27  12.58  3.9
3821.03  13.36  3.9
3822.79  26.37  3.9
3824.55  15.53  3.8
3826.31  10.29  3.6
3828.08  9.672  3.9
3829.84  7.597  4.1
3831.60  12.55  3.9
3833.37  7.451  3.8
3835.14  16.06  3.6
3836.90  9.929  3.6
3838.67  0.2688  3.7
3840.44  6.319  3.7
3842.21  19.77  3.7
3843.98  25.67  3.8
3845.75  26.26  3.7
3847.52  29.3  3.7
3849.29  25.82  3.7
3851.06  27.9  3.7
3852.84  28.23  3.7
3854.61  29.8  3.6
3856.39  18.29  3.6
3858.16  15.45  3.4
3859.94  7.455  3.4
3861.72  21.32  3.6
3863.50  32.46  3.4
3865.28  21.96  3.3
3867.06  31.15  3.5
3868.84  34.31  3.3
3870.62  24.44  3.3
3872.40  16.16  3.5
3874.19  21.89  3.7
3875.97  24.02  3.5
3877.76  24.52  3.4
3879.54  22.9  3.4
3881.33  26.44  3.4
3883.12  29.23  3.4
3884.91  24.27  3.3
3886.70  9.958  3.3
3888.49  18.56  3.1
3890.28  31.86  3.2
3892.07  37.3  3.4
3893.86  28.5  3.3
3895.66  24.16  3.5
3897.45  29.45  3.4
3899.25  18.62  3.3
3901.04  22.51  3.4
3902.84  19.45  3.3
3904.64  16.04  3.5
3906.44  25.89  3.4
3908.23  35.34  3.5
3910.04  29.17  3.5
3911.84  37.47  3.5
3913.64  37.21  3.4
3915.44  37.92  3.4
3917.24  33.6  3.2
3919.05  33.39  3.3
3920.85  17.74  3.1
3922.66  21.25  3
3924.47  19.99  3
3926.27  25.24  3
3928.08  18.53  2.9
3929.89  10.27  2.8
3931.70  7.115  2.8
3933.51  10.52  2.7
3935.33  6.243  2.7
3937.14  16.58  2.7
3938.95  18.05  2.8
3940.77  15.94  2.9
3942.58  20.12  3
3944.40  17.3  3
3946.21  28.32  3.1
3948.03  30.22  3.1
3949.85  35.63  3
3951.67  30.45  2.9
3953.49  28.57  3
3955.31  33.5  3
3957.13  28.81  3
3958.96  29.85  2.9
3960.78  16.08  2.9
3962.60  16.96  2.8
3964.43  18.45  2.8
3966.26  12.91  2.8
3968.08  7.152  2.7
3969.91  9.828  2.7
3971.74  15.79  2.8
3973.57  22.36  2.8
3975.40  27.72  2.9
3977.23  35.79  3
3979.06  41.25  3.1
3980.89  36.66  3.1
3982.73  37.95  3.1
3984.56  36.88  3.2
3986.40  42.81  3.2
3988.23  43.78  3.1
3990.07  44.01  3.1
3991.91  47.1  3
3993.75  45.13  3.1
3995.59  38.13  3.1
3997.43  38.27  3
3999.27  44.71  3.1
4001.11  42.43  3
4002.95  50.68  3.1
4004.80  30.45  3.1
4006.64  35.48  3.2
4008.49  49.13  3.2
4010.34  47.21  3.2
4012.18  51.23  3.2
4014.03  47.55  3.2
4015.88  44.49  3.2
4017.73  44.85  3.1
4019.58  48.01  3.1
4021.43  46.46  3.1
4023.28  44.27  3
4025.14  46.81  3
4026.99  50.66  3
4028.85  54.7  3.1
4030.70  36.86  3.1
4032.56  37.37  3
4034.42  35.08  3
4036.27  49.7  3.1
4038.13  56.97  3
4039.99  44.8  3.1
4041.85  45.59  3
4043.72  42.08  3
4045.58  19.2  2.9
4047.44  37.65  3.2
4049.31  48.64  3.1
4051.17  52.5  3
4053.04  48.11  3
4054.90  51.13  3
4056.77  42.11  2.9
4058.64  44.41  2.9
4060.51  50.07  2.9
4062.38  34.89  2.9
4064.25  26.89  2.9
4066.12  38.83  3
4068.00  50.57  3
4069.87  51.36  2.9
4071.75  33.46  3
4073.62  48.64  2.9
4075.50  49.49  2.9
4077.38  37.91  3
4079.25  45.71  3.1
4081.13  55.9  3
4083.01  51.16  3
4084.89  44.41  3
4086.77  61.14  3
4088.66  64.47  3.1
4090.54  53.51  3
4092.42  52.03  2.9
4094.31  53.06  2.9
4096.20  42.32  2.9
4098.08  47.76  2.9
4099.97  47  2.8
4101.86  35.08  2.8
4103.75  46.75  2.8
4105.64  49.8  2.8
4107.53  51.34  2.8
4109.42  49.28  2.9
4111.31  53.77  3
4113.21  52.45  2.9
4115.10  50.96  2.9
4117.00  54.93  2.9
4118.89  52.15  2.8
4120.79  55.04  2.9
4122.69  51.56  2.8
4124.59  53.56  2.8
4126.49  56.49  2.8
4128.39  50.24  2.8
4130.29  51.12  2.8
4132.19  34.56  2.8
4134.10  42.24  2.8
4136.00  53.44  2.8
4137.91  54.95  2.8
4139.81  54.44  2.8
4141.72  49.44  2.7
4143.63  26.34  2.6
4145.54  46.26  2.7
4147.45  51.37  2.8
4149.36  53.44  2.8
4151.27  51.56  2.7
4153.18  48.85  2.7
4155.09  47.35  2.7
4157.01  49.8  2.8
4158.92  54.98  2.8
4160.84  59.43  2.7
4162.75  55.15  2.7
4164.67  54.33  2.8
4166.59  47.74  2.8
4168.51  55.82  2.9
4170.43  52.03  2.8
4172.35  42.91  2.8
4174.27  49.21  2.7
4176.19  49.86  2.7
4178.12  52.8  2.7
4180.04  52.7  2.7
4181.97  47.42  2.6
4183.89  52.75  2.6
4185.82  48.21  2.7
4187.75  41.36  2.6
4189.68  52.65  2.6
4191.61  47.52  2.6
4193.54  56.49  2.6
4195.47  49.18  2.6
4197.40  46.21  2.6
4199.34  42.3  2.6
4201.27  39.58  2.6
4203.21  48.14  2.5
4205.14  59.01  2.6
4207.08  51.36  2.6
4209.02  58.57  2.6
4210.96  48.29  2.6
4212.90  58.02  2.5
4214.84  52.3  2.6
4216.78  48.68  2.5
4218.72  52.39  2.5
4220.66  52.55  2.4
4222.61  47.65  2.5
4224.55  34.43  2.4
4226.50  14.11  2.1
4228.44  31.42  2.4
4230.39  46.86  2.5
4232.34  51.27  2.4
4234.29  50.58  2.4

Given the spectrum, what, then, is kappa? 2.8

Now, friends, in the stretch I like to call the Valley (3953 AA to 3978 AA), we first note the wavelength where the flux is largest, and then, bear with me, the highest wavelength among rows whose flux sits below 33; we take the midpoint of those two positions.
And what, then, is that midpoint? 3976.3 AA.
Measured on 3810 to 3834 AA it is 3821.9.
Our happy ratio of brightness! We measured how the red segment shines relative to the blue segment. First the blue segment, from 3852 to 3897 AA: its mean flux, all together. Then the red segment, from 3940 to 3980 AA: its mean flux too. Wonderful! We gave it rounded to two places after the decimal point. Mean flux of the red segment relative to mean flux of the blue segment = 0.98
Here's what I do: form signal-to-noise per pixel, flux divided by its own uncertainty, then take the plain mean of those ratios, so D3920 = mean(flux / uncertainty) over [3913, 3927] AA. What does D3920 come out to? 8.8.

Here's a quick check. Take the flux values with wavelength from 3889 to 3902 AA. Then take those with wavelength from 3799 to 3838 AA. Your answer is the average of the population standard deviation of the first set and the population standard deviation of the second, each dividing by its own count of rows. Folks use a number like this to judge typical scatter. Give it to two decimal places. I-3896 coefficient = 8.37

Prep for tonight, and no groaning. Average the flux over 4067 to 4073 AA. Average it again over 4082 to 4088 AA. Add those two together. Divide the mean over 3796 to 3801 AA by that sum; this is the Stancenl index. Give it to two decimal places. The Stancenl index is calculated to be 0.30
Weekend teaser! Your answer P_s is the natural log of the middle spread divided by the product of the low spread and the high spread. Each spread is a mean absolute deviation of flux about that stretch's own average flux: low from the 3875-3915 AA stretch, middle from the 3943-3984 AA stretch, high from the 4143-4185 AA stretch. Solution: -1.00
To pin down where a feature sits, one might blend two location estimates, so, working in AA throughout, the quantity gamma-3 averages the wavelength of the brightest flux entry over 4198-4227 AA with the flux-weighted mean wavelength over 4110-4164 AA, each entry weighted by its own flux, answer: 4171.0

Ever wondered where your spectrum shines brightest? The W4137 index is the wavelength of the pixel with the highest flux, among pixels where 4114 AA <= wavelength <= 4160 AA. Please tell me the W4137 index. 4126.49 AA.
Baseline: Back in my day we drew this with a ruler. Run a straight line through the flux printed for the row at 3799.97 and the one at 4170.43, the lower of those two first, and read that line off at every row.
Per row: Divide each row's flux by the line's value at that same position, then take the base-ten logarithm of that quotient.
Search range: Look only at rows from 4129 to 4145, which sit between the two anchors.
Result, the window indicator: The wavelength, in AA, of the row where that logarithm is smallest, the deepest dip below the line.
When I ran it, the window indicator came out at 4143.63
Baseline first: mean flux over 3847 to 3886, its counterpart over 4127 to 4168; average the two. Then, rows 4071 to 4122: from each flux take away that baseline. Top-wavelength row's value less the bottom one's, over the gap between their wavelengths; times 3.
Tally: 1.3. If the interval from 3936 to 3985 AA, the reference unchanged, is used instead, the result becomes 1.3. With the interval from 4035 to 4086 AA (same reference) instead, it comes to -0.3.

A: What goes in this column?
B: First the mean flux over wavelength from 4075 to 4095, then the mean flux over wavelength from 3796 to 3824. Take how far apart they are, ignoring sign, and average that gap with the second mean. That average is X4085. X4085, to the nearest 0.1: 25.9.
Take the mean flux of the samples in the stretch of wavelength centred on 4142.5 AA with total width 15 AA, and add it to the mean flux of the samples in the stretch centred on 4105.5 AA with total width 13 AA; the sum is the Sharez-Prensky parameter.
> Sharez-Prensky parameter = 96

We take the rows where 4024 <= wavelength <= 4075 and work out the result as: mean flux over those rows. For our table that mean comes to 43.7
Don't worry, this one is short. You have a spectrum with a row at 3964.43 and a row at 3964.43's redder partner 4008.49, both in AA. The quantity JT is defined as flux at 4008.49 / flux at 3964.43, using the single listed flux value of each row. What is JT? 2.66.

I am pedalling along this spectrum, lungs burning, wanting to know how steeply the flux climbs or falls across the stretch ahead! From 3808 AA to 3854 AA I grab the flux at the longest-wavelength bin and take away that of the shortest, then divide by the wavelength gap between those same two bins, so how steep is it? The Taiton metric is -0.15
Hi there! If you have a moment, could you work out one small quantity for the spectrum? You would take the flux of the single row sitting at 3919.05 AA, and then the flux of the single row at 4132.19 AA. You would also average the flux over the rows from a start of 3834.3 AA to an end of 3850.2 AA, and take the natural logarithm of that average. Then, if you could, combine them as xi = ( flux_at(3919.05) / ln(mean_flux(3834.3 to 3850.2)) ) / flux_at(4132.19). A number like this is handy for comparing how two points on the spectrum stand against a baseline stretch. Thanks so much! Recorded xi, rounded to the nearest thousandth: 0.336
